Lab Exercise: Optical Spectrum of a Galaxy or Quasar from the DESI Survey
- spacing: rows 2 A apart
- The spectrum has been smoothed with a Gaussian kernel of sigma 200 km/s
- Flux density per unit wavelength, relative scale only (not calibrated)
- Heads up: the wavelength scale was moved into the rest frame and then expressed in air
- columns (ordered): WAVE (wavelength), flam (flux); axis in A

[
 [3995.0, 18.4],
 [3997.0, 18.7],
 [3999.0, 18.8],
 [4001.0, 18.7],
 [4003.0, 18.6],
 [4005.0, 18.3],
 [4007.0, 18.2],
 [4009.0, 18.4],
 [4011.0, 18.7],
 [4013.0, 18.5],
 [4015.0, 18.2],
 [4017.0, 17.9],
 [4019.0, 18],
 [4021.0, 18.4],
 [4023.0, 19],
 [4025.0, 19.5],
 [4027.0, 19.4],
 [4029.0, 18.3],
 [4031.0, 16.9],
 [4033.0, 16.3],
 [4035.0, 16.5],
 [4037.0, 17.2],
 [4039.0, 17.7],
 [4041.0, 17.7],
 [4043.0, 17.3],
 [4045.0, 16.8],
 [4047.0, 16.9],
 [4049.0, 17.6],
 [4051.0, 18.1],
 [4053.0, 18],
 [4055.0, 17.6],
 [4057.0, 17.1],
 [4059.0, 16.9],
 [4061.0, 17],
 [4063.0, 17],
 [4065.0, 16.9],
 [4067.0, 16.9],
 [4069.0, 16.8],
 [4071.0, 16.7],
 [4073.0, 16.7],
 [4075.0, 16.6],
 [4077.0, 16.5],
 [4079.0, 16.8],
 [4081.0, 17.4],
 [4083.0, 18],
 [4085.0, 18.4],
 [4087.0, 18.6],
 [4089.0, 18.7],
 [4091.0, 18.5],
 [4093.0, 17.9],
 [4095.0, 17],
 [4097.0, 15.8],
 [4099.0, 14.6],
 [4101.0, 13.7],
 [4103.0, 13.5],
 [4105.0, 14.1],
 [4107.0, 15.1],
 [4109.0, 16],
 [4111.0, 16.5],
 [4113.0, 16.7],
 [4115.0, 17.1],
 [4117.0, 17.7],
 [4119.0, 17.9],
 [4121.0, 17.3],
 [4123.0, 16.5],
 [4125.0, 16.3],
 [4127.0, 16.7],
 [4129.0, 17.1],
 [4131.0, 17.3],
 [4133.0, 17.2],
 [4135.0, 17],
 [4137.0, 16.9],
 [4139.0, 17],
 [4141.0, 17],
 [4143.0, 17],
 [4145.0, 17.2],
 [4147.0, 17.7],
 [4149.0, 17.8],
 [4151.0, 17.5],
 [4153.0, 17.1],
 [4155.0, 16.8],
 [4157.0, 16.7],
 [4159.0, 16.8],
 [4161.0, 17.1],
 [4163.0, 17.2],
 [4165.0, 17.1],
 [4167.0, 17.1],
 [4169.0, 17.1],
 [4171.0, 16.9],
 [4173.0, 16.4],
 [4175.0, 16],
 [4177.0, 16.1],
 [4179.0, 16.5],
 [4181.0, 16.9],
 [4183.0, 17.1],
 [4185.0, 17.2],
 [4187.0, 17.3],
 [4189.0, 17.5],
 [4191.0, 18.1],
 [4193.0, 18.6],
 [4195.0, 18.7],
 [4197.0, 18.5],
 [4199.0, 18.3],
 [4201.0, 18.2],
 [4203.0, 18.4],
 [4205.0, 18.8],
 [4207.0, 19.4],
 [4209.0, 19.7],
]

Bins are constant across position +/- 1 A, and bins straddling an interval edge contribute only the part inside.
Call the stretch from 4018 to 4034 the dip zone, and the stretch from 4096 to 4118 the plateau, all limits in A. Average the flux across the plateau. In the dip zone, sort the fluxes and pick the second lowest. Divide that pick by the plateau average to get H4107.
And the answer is 1.09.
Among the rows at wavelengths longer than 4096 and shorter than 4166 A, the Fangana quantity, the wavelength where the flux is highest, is 4119.0 A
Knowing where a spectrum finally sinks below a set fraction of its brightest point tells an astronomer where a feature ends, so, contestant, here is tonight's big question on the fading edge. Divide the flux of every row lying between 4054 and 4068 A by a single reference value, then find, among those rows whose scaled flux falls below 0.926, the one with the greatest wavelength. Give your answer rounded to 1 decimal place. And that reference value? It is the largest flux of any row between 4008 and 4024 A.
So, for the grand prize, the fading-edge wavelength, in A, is 4067.0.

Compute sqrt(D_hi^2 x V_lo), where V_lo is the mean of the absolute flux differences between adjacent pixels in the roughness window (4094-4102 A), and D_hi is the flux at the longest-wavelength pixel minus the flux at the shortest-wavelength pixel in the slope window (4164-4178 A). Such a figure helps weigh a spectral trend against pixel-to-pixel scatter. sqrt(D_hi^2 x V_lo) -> 1.0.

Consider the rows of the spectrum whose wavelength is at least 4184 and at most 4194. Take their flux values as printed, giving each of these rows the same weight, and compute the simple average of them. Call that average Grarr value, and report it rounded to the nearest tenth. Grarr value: 17.7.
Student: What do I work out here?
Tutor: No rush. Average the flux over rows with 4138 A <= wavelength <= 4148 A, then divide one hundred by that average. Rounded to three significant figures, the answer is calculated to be 5.82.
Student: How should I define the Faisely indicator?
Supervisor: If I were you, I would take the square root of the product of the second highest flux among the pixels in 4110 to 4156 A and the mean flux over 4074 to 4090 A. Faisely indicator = 17.7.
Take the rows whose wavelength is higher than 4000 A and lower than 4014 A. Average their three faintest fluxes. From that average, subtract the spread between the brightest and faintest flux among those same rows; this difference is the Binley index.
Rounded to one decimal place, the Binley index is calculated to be 17.8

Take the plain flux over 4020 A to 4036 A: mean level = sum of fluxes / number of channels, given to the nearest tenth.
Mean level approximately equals 18.0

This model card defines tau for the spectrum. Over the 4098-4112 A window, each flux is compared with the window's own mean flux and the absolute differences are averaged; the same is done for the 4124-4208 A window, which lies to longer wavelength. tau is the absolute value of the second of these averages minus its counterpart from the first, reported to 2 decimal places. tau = 0.34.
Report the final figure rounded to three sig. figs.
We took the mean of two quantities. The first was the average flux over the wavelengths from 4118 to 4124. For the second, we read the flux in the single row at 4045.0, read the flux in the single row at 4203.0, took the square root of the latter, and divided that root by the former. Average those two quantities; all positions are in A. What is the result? 8.74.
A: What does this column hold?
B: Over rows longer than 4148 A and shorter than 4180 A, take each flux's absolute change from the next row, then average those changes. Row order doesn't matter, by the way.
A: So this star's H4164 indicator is 0.22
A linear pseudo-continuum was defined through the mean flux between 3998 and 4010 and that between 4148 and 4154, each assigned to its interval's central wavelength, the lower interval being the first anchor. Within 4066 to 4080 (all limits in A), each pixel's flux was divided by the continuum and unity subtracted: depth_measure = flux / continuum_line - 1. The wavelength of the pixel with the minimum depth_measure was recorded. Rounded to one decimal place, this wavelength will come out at 4077.0 A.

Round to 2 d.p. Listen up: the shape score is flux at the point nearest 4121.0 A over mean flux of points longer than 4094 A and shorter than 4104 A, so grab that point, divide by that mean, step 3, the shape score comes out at 1.16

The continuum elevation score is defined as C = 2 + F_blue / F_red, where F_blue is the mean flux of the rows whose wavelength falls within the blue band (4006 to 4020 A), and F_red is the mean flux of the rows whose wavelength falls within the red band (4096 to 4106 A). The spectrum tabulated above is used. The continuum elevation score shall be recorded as 3.27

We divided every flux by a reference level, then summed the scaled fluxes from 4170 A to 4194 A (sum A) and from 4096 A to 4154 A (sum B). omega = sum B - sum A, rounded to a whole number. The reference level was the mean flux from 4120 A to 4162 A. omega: 16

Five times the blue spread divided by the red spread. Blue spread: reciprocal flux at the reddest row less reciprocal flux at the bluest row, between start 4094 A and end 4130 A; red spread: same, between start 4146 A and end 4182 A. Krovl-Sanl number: -0.6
